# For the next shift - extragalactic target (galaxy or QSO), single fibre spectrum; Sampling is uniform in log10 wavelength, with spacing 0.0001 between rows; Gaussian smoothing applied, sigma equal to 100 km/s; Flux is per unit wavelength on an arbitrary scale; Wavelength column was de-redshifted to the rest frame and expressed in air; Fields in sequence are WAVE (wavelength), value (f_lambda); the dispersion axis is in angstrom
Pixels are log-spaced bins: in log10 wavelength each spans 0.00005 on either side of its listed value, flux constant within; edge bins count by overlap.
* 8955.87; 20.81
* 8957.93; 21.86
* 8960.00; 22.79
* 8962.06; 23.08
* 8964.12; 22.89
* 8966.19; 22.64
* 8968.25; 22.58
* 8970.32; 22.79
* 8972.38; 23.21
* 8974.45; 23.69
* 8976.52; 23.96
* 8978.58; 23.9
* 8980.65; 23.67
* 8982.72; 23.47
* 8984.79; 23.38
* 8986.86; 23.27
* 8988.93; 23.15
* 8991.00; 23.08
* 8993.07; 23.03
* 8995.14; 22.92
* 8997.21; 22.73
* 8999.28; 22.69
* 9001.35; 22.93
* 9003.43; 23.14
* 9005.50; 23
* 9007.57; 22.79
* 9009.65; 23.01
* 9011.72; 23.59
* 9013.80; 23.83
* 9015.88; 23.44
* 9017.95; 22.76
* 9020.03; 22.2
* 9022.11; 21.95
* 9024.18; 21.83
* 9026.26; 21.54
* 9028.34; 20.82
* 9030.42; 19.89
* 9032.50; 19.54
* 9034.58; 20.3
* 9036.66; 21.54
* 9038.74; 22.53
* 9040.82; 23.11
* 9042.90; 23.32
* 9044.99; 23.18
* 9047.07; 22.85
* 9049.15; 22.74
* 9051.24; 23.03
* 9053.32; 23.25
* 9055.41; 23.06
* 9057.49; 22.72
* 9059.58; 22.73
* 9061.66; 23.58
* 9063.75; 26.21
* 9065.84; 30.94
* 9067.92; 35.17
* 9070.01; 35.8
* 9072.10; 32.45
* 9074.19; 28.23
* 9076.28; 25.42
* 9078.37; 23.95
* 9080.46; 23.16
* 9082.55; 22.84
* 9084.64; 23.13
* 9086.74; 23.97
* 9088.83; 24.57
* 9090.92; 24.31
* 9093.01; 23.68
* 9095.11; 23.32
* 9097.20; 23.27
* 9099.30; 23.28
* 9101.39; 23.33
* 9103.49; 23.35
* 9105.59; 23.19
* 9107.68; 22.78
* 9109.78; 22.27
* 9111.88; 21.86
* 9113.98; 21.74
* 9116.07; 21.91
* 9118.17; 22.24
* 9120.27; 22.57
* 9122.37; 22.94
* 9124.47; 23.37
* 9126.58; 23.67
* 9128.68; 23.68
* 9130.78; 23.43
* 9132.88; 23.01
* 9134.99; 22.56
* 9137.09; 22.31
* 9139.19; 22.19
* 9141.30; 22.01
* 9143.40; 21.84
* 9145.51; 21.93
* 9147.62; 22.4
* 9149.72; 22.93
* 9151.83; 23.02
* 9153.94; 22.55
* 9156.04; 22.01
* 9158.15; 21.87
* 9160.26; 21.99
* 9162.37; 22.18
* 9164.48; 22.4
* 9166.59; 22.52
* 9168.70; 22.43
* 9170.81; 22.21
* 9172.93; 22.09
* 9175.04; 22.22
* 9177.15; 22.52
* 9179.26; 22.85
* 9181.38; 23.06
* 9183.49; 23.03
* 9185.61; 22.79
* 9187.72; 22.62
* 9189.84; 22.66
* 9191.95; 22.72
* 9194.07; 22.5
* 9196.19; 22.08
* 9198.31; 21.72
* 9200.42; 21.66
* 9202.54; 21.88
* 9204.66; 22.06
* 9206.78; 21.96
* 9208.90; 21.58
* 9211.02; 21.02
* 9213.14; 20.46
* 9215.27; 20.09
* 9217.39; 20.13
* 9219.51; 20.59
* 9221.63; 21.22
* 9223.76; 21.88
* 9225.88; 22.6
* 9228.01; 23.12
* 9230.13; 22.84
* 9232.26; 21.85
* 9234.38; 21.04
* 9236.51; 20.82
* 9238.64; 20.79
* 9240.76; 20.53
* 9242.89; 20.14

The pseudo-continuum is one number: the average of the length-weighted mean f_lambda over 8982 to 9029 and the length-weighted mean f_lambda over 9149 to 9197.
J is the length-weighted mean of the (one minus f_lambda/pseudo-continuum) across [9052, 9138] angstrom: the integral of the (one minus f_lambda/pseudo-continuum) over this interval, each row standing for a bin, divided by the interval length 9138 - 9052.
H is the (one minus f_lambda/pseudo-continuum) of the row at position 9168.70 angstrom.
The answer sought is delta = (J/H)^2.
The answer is 60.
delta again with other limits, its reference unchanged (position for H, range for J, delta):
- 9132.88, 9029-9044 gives 11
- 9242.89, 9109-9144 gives 0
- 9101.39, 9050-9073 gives 43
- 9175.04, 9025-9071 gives 9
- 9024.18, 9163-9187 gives 0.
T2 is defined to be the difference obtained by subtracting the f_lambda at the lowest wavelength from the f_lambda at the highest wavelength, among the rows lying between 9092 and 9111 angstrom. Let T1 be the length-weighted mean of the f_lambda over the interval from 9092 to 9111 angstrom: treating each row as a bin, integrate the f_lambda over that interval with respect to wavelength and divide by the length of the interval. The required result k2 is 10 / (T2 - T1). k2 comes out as -0.407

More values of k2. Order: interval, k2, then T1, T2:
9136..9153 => -0.463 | 22.3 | 0.7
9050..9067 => -0.603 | 24.5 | 7.9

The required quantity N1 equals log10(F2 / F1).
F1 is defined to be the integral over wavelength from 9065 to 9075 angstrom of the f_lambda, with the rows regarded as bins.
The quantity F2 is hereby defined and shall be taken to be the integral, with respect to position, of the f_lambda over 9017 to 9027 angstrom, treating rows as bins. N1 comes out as -0.17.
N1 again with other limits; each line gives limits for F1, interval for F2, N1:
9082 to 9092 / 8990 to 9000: -0.02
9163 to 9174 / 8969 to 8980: 0.02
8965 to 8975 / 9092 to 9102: 0.01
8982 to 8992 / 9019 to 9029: -0.03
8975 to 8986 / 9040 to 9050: -0.05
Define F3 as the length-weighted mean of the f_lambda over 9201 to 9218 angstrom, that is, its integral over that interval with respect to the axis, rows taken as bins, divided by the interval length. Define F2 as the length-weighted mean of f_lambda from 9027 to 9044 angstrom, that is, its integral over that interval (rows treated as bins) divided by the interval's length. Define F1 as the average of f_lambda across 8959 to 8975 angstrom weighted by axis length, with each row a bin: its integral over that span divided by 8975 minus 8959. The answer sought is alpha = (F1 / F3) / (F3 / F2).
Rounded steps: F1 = 22.9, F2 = 21.4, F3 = 21.2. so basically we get 1.09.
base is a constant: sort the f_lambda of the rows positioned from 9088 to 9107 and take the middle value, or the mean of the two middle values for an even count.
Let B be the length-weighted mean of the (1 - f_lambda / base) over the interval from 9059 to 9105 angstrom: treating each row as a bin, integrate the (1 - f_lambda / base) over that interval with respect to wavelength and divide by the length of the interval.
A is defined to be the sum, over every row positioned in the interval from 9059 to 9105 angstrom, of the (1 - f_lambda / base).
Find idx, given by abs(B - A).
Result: 2.2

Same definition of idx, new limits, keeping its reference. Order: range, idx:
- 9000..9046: 0.9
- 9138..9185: 0.9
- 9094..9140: 0.4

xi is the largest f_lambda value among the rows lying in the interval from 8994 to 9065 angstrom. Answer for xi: 26.21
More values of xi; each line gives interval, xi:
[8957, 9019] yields 23.96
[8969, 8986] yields 23.96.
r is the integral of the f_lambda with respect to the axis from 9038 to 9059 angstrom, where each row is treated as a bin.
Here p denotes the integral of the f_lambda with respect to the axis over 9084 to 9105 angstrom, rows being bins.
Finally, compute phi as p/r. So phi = 1.03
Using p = 496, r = 482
